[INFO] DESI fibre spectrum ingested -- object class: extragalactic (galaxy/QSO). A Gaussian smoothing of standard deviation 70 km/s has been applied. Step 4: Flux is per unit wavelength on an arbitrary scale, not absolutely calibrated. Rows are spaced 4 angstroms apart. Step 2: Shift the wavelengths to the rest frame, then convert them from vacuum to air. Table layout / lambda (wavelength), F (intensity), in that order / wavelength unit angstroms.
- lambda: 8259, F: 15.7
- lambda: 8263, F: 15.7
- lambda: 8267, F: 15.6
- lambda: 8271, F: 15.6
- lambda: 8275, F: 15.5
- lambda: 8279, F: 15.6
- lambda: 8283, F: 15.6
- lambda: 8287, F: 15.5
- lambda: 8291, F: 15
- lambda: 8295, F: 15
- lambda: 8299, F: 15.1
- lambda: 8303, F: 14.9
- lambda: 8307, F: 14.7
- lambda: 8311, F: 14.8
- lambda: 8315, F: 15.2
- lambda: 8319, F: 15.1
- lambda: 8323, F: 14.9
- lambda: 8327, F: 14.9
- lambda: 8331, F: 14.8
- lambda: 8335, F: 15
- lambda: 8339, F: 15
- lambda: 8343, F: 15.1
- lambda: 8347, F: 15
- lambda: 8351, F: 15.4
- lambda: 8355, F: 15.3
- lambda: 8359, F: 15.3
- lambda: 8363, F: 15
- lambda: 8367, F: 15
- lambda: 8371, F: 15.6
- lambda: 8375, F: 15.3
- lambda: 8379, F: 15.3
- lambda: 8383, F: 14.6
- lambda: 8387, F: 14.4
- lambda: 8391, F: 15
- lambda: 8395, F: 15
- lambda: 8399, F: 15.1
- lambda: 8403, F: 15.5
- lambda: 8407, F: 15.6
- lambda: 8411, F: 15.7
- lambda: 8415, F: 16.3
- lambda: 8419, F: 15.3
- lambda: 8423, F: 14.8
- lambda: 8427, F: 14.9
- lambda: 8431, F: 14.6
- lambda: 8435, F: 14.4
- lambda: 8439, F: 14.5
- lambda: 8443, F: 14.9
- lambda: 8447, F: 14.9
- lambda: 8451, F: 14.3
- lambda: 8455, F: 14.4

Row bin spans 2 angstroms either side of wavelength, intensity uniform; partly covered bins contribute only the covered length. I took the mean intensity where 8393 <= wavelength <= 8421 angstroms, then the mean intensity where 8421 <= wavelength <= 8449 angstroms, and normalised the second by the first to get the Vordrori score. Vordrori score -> 0.95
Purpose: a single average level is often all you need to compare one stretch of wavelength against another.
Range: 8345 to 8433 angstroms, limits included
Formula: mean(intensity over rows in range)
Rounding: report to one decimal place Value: 15.2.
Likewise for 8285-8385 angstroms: 15.1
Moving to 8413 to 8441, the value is 15.0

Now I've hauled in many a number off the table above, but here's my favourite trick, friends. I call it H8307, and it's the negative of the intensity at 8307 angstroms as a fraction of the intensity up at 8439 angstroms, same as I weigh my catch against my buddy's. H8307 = -1.01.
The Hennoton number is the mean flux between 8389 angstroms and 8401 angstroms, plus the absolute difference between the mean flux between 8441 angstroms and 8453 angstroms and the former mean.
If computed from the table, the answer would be 15.4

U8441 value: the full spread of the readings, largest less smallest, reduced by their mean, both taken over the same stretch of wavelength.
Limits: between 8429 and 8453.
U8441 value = -14.0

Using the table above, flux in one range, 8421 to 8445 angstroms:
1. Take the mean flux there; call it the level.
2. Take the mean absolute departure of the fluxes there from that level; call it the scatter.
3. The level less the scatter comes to 14.5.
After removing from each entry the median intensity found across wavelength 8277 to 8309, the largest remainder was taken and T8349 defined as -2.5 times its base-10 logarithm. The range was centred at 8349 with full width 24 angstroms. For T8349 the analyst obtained 1.1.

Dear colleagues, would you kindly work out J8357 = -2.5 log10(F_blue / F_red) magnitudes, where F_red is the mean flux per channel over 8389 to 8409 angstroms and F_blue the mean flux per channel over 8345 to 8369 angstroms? 0.01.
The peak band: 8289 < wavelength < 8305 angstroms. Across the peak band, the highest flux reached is 15.1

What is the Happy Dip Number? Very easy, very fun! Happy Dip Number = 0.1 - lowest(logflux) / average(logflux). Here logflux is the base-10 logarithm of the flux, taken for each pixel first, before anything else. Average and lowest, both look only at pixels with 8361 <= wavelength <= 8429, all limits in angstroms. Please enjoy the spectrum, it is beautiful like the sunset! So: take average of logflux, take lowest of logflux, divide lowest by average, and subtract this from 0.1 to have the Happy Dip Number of -0.880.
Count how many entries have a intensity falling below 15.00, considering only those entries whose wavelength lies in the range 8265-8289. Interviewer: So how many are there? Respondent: 0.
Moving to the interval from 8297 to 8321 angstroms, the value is 3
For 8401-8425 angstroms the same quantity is 1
